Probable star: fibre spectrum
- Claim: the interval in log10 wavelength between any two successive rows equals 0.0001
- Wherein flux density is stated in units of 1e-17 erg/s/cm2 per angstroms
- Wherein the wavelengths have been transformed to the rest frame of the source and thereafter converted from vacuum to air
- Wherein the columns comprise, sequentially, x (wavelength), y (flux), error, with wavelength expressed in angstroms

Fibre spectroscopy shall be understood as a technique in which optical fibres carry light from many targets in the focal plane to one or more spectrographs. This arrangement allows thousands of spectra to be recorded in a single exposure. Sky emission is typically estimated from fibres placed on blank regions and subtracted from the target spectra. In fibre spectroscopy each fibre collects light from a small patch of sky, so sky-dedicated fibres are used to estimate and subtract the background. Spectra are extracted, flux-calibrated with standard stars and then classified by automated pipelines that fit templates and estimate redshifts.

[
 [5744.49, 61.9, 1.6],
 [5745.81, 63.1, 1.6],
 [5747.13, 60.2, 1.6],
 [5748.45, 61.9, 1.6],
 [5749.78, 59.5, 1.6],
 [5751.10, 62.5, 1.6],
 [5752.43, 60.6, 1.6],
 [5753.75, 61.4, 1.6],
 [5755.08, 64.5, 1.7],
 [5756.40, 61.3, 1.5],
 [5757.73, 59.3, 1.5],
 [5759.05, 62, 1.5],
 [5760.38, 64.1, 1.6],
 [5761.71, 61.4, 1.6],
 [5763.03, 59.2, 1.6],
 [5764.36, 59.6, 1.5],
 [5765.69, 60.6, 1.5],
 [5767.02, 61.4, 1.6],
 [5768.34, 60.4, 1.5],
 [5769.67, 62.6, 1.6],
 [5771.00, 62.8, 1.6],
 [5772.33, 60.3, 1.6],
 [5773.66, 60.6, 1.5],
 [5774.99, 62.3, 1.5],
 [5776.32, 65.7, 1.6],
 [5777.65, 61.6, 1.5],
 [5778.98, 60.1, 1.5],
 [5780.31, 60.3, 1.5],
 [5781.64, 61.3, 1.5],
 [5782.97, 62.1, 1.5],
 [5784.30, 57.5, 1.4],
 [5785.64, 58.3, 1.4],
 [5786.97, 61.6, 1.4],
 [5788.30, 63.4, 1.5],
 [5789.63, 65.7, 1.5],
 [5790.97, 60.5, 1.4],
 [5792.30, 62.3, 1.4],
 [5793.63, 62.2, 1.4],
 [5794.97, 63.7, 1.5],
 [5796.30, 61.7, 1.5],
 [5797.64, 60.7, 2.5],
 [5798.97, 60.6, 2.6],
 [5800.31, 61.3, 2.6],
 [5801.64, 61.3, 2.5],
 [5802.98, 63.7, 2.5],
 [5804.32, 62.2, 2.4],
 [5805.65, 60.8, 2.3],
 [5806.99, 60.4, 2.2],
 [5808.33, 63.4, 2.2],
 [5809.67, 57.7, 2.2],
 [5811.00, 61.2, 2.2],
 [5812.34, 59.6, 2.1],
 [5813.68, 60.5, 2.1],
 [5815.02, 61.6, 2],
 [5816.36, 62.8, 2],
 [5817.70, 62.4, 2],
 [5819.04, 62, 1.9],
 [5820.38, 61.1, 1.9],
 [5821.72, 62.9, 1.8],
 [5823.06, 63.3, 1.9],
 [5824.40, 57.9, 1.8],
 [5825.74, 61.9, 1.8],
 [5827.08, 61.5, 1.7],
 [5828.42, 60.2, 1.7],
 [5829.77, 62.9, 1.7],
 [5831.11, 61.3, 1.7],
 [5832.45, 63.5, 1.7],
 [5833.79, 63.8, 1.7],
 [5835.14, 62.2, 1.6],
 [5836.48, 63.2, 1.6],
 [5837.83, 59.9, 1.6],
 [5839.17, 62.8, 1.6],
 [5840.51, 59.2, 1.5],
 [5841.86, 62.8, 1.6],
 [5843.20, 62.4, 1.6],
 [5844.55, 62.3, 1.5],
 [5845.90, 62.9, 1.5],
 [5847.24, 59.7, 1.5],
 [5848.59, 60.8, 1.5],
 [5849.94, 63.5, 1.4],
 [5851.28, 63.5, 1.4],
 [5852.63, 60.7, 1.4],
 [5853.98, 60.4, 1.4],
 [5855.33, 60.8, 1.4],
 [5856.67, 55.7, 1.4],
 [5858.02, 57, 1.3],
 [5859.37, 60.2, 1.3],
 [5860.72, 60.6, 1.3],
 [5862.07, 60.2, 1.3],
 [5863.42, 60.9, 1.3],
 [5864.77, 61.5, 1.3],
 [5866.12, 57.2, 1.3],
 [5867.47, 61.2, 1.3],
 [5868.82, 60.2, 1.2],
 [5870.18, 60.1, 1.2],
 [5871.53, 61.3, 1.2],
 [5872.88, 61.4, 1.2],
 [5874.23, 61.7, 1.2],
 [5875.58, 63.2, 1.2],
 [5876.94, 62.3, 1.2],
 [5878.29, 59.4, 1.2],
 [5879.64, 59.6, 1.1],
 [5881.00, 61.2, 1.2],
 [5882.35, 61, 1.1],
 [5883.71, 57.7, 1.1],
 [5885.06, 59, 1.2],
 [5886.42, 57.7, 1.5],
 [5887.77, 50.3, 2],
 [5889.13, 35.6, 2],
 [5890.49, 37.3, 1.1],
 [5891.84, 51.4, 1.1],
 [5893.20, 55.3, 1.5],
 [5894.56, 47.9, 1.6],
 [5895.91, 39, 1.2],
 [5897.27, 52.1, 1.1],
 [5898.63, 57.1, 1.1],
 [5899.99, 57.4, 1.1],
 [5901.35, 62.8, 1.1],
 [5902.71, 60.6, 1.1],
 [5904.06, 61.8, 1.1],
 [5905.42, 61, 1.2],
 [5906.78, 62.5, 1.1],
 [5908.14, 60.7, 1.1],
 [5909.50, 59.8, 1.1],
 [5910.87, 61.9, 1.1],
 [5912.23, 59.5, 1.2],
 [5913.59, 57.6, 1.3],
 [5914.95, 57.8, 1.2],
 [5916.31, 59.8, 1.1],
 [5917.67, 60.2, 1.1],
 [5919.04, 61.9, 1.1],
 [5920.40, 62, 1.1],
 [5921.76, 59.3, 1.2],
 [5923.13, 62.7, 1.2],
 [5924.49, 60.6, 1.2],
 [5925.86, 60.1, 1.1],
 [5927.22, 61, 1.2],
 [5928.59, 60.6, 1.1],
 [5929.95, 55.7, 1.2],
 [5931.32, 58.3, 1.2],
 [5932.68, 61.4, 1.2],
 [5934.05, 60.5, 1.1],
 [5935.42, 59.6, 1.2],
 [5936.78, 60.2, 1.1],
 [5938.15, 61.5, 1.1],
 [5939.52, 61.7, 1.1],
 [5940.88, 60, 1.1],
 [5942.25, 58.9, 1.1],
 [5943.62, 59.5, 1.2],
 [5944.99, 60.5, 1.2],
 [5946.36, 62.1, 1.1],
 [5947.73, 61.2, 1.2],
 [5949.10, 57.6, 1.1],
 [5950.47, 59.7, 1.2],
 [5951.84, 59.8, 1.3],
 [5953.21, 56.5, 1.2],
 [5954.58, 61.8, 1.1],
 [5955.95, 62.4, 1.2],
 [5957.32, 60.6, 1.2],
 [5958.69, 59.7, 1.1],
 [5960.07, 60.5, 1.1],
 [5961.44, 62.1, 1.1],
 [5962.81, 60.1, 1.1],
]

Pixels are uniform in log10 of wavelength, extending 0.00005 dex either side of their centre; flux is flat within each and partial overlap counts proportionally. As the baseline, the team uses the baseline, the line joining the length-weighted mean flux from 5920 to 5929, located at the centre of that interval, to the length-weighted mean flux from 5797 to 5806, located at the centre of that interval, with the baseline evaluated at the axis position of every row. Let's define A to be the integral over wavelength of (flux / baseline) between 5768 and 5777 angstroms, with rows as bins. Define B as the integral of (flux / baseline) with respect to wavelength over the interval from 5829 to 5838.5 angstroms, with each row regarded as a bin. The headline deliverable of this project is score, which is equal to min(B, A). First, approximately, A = 9.1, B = 9.6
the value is 9.1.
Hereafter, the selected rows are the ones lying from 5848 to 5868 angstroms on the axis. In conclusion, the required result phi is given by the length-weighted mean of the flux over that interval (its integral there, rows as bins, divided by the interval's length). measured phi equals 60.3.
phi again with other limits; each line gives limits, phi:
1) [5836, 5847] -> 61.8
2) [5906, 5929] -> 60.4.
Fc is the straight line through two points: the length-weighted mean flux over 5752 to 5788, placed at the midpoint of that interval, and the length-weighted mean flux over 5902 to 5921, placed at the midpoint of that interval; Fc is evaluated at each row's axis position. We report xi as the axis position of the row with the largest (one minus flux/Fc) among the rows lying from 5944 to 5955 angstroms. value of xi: 5953.21 angstroms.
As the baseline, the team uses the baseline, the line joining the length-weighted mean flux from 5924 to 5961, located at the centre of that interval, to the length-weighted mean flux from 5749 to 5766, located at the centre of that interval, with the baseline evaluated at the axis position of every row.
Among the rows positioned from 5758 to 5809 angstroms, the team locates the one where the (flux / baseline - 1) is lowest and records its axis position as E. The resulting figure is 5784.30 angstroms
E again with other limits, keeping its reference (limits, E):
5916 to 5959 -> 5929.95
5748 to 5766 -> 5763.03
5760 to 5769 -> 5763.03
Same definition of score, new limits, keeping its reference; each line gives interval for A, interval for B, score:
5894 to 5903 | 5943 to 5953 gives 7.9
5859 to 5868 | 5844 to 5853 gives 8.9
